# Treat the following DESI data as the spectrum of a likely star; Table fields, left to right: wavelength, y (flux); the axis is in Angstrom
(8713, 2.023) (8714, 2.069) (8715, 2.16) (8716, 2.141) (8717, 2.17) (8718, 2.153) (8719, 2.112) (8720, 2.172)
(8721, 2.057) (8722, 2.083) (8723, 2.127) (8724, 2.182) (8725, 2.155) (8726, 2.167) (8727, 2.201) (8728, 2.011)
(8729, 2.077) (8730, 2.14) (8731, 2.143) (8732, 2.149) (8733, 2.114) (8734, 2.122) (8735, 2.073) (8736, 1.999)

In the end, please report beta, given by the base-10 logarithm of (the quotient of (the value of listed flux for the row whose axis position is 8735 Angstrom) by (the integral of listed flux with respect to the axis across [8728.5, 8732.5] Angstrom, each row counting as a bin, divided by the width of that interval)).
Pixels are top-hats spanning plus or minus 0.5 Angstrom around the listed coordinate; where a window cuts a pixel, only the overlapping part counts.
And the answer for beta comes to -0.011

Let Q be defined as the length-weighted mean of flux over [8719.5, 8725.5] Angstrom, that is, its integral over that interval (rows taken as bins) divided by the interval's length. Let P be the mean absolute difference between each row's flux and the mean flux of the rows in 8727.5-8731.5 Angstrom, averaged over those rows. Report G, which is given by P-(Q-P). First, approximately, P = 0.049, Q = 2.13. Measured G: -2.03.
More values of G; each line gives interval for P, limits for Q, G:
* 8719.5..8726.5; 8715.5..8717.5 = -2.08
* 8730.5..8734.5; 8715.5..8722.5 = -2.10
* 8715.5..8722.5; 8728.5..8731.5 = -2.05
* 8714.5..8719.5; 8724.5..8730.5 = -2.09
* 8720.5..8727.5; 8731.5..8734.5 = -2.04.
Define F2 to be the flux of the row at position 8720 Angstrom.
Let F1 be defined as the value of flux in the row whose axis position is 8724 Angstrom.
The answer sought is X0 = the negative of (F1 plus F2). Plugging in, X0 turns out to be -4.354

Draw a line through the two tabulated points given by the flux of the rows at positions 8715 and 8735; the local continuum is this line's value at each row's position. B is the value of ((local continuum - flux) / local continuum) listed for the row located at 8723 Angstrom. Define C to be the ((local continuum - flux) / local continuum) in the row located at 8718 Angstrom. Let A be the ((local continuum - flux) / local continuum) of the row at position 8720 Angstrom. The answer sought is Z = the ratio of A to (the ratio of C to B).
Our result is -0.005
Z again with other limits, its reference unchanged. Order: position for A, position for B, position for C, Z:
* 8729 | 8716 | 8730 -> -0.003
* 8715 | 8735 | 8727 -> 0.000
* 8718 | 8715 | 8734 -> 0.000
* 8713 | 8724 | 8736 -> -0.058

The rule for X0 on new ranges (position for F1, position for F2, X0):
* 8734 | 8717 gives -4.292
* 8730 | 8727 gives -4.341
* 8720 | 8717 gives -4.342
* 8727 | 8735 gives -4.274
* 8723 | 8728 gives -4.138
